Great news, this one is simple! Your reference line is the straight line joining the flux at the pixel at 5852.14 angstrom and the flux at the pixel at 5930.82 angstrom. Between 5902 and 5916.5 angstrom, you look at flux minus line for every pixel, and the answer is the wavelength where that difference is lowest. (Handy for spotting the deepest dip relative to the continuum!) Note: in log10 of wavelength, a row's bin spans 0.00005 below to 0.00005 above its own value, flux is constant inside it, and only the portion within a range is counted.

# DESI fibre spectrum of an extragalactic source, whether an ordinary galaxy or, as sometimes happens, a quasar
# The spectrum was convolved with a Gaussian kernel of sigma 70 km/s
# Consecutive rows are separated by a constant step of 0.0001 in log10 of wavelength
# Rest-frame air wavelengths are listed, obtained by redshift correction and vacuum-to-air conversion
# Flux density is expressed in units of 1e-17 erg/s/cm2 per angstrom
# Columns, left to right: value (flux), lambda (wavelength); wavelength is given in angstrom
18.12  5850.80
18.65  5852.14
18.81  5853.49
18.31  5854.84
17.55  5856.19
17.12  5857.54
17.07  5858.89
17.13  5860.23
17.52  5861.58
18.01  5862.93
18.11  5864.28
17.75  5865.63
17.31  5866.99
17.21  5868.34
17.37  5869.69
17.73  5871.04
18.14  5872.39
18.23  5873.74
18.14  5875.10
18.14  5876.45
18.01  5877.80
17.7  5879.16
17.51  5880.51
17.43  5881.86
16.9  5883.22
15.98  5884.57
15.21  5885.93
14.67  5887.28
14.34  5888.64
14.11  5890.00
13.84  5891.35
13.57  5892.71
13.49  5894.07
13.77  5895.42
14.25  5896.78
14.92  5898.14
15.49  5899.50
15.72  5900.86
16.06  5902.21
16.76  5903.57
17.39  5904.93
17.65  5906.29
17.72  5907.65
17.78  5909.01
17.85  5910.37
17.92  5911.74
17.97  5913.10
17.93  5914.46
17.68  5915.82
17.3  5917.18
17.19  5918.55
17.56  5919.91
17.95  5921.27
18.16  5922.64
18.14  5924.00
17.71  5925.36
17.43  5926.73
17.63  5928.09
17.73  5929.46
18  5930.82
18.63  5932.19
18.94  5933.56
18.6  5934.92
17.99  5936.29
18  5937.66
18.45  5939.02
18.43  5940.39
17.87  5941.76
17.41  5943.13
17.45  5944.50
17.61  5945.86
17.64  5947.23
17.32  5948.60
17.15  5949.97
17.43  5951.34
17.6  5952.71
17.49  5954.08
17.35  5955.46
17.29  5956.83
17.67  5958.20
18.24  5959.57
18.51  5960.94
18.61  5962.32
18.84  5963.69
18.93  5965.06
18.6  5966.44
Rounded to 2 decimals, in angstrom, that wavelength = 5902.21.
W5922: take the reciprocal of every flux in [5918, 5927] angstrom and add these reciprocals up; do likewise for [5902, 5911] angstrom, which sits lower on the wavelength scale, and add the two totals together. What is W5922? 0.80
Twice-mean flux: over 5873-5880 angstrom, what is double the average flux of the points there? 36.1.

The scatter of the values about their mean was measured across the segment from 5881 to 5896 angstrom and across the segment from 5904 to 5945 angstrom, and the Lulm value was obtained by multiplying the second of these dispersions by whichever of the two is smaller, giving 0.17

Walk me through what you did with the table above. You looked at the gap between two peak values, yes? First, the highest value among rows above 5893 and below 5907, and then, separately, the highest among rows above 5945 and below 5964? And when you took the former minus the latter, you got -1.2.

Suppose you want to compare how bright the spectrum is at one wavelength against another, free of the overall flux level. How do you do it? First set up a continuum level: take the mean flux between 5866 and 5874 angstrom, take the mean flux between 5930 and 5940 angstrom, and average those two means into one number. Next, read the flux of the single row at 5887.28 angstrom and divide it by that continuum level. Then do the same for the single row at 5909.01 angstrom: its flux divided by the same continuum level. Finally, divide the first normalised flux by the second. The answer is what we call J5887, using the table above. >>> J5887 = 0.83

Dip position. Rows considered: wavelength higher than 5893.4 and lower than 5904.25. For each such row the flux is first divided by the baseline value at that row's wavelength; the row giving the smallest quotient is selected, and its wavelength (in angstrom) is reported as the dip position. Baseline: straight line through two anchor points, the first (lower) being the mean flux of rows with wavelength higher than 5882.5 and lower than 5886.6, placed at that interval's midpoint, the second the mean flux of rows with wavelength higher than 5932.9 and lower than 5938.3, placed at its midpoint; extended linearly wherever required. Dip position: 5894.07 angstrom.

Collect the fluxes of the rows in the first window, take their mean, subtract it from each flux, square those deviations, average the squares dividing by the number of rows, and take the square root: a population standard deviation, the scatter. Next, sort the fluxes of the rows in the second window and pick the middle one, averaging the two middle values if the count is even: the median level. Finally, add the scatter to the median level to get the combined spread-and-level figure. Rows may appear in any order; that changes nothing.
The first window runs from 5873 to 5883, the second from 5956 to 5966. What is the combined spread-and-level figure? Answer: 18.8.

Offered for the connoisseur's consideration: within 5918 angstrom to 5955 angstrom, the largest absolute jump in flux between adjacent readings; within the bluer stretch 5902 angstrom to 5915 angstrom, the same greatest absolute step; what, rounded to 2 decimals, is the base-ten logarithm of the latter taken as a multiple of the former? 0.05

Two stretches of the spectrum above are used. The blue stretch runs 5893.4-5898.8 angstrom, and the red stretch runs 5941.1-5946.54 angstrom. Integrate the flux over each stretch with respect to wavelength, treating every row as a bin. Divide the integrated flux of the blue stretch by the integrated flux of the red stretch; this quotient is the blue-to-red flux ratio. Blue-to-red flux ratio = 0.80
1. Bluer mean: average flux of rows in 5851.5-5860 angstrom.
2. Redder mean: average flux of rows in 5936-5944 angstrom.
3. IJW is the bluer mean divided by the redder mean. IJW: 0.99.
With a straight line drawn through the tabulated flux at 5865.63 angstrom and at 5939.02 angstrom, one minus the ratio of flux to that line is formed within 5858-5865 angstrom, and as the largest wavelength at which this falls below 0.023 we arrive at 5864.28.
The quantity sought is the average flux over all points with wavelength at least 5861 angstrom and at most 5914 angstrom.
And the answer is 16.6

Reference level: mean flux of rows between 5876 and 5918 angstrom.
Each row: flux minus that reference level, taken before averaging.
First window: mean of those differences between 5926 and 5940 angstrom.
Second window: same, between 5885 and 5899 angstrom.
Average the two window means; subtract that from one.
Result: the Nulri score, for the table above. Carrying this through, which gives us 1.1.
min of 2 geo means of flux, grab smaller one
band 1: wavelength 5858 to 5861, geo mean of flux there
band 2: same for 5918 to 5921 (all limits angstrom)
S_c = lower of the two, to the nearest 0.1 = 17.1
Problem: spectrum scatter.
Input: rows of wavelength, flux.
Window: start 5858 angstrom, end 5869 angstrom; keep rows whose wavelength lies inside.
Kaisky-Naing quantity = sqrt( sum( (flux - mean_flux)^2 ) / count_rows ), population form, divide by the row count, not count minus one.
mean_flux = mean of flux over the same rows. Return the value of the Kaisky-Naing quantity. 0.38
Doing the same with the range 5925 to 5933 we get 0.39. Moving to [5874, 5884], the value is 0.42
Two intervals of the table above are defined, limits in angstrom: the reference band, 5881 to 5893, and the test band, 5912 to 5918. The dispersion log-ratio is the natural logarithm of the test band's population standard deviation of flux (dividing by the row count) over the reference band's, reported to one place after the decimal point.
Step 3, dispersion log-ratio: -1.6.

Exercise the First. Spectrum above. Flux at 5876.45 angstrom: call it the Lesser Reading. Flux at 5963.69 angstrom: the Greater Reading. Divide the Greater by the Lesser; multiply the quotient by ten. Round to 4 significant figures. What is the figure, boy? 10.39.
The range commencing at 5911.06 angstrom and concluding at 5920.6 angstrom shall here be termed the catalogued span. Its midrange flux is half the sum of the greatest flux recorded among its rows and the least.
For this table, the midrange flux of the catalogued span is 17.6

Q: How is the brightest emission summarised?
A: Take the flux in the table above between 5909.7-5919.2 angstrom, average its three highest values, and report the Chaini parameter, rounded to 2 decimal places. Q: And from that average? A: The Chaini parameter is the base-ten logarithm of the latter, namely 1.25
